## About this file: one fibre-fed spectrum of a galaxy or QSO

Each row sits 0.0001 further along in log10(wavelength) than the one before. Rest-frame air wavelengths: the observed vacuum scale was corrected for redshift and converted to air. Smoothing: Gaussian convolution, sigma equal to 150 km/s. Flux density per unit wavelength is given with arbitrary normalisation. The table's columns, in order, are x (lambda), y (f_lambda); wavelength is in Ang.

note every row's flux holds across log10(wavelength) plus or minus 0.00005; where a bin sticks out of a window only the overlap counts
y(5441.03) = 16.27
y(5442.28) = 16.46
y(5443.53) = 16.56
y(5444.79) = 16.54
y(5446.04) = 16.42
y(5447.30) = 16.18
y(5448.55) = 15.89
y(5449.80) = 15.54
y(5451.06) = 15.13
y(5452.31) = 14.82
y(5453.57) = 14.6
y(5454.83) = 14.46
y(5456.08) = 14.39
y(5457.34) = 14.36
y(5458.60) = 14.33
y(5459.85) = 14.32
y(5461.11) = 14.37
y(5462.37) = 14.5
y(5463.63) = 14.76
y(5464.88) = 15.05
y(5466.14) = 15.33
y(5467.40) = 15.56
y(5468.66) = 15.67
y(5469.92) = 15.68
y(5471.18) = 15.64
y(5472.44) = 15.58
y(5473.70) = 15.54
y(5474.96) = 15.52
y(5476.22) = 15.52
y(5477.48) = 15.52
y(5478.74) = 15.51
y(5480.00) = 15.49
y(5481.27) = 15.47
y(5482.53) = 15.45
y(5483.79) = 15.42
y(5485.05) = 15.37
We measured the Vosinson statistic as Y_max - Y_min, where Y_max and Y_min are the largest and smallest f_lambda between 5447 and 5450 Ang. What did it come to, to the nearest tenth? 0.6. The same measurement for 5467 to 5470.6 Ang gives 0.1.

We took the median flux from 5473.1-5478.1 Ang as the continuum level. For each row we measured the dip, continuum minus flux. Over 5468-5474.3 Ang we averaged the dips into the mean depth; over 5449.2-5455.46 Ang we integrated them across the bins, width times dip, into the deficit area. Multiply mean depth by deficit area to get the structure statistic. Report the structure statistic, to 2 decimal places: -0.39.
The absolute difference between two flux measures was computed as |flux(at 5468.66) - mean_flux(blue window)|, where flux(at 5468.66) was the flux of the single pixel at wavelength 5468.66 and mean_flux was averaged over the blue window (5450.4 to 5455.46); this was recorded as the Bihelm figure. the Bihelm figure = 0.92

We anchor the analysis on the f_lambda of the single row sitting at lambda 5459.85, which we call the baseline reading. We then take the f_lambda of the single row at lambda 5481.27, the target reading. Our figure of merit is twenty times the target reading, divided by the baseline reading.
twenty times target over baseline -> 21.6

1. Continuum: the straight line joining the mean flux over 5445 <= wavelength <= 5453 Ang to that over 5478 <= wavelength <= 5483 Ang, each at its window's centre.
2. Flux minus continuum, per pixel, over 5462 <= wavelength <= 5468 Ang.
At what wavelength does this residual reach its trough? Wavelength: 5462.37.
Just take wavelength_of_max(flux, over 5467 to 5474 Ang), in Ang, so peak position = 5469.92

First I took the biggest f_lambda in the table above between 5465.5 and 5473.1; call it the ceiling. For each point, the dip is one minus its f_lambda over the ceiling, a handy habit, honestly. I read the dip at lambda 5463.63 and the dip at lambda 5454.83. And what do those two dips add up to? 0.136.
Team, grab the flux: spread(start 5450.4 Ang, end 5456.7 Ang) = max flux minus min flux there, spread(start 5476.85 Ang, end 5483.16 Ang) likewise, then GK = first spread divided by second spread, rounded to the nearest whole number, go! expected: 11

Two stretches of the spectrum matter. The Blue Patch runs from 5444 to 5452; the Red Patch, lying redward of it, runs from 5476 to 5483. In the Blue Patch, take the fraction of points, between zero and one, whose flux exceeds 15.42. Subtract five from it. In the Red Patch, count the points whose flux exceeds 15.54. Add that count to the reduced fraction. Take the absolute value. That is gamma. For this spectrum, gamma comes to 4.17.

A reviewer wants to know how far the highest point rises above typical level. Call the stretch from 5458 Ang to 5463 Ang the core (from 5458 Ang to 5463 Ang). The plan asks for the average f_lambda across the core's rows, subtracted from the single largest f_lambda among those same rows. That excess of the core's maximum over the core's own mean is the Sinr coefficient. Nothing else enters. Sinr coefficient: 0.12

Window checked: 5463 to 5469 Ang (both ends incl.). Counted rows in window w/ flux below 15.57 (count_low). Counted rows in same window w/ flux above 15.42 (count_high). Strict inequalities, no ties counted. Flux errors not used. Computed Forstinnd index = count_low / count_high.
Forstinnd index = 2.00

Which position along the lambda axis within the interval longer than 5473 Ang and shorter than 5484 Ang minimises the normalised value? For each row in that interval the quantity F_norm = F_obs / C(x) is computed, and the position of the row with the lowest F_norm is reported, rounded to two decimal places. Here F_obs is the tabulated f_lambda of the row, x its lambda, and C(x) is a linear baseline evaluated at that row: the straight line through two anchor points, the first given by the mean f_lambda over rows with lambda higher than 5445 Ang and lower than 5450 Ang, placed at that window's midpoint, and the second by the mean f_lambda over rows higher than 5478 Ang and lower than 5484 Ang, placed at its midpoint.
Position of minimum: 5473.70 Ang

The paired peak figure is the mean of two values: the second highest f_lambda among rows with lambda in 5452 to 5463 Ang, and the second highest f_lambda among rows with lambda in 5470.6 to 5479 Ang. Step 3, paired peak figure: 15.1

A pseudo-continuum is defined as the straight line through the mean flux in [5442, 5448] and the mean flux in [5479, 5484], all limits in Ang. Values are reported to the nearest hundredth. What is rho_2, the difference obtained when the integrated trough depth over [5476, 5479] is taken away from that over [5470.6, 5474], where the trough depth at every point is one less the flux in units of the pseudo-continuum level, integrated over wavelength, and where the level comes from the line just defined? 0.01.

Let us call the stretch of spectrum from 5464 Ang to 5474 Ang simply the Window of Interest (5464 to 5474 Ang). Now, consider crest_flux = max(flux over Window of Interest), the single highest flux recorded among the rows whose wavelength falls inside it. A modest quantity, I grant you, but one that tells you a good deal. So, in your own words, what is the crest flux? 15.68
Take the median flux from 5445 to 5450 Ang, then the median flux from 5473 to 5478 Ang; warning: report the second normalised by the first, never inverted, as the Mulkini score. 0.97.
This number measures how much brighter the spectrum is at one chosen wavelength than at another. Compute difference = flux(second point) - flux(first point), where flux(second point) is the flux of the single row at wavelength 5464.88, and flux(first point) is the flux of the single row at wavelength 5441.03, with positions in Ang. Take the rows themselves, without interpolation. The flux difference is -1.2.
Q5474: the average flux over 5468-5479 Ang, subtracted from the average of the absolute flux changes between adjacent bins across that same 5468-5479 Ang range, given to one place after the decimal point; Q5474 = -15.6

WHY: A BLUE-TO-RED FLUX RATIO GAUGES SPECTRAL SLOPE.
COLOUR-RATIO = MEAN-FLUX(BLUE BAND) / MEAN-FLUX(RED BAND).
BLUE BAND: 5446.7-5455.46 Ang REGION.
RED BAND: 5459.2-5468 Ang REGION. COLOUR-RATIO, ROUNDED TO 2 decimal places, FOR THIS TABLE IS 1.03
